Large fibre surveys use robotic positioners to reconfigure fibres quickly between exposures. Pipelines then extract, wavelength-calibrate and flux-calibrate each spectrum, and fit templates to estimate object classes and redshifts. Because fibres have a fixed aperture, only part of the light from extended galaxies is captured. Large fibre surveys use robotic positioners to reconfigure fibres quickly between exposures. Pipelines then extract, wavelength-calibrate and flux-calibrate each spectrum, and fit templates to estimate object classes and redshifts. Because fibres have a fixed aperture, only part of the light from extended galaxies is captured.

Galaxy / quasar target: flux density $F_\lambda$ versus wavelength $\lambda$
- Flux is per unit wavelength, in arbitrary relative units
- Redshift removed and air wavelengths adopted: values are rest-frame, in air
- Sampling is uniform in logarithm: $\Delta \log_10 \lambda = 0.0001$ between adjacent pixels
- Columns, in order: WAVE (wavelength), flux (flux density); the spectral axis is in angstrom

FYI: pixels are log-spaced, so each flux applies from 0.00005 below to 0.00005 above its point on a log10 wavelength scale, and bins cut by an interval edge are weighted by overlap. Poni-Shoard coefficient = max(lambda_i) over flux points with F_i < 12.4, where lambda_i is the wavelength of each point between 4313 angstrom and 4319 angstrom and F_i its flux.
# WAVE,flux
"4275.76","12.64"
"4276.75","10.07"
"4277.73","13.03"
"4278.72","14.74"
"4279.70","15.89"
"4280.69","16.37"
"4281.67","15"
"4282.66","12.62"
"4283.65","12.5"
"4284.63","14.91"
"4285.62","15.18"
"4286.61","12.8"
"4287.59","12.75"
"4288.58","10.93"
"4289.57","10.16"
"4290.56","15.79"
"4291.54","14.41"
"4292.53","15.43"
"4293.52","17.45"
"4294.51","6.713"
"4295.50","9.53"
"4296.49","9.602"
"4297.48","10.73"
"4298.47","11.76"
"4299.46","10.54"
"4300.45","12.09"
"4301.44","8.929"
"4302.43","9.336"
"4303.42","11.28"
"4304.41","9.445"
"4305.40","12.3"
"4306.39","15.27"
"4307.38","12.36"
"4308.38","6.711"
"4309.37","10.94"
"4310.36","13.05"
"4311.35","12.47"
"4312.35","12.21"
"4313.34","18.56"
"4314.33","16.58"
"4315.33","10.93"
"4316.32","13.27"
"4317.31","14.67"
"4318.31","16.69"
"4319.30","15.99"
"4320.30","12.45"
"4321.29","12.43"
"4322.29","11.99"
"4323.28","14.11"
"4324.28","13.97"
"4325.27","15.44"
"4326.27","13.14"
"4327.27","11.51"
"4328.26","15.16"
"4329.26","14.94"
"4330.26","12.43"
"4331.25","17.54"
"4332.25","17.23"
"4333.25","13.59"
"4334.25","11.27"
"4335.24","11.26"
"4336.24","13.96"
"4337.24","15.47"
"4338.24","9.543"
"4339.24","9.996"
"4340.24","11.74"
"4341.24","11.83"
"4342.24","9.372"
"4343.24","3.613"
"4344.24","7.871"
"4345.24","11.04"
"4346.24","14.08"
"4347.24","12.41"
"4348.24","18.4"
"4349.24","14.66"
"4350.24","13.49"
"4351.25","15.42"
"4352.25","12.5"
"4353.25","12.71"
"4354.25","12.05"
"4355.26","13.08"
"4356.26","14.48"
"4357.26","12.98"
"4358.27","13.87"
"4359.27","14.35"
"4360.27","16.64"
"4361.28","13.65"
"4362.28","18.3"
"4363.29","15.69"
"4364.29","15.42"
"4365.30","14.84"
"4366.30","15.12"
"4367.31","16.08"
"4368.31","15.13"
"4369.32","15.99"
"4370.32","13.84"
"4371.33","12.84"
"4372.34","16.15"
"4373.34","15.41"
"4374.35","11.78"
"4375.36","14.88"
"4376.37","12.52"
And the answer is 4315.33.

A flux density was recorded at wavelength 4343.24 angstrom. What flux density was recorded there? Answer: 3.613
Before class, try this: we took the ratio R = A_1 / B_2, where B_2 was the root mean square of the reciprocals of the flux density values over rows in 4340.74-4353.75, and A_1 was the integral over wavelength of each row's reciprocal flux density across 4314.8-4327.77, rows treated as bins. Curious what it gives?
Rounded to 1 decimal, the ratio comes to 8.7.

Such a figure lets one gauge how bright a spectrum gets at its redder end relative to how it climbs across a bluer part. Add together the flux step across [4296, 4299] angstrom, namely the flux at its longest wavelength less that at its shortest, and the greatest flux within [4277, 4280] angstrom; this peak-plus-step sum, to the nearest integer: 18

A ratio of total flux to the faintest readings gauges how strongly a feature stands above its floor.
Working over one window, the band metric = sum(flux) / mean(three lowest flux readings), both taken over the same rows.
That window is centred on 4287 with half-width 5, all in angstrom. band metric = 11.8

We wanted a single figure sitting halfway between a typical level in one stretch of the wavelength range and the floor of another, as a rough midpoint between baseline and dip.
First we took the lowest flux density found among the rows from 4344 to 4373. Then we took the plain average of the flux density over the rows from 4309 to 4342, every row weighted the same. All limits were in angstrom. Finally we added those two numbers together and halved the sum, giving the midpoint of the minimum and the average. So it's 10.7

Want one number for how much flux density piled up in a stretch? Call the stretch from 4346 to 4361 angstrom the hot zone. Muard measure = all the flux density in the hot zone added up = 211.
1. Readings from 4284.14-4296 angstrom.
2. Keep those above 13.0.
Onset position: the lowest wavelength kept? 4284.63 angstrom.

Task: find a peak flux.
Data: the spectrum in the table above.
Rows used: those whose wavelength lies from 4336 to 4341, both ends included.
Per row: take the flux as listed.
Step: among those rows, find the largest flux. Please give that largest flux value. 15.47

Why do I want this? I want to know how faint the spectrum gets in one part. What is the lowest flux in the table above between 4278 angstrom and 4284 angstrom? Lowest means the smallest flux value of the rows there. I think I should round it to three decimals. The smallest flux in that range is 12.500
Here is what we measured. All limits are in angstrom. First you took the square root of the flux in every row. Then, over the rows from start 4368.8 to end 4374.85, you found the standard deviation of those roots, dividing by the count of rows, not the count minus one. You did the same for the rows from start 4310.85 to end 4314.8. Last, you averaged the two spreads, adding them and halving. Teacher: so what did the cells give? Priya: 0.284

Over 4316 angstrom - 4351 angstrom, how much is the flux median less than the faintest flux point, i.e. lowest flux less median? -10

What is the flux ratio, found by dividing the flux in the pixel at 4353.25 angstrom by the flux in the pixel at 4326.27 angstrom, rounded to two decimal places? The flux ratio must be 0.97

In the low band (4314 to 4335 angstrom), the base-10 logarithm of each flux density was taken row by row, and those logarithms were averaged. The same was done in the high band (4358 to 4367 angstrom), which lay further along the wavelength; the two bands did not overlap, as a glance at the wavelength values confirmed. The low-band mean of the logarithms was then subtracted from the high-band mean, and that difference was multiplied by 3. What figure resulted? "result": 0.1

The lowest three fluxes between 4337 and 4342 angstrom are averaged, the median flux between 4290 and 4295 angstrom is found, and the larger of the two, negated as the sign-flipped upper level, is -15.4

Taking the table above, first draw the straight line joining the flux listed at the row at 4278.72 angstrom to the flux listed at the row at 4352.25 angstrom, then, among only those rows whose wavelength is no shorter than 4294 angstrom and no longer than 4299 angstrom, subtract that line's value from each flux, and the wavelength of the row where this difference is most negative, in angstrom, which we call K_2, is 4294.51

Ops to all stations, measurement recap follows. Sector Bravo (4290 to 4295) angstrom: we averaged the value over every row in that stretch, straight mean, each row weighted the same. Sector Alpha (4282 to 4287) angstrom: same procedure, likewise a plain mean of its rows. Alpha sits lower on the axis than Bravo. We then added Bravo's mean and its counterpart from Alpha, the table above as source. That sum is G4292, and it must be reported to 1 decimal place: 27.6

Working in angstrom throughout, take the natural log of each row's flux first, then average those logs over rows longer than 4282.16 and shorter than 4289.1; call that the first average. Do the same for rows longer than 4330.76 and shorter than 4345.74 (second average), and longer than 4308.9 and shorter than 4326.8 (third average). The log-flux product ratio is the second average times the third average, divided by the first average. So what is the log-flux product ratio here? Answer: 2.45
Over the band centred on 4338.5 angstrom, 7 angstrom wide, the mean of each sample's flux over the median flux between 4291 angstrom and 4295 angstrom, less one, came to -0.20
